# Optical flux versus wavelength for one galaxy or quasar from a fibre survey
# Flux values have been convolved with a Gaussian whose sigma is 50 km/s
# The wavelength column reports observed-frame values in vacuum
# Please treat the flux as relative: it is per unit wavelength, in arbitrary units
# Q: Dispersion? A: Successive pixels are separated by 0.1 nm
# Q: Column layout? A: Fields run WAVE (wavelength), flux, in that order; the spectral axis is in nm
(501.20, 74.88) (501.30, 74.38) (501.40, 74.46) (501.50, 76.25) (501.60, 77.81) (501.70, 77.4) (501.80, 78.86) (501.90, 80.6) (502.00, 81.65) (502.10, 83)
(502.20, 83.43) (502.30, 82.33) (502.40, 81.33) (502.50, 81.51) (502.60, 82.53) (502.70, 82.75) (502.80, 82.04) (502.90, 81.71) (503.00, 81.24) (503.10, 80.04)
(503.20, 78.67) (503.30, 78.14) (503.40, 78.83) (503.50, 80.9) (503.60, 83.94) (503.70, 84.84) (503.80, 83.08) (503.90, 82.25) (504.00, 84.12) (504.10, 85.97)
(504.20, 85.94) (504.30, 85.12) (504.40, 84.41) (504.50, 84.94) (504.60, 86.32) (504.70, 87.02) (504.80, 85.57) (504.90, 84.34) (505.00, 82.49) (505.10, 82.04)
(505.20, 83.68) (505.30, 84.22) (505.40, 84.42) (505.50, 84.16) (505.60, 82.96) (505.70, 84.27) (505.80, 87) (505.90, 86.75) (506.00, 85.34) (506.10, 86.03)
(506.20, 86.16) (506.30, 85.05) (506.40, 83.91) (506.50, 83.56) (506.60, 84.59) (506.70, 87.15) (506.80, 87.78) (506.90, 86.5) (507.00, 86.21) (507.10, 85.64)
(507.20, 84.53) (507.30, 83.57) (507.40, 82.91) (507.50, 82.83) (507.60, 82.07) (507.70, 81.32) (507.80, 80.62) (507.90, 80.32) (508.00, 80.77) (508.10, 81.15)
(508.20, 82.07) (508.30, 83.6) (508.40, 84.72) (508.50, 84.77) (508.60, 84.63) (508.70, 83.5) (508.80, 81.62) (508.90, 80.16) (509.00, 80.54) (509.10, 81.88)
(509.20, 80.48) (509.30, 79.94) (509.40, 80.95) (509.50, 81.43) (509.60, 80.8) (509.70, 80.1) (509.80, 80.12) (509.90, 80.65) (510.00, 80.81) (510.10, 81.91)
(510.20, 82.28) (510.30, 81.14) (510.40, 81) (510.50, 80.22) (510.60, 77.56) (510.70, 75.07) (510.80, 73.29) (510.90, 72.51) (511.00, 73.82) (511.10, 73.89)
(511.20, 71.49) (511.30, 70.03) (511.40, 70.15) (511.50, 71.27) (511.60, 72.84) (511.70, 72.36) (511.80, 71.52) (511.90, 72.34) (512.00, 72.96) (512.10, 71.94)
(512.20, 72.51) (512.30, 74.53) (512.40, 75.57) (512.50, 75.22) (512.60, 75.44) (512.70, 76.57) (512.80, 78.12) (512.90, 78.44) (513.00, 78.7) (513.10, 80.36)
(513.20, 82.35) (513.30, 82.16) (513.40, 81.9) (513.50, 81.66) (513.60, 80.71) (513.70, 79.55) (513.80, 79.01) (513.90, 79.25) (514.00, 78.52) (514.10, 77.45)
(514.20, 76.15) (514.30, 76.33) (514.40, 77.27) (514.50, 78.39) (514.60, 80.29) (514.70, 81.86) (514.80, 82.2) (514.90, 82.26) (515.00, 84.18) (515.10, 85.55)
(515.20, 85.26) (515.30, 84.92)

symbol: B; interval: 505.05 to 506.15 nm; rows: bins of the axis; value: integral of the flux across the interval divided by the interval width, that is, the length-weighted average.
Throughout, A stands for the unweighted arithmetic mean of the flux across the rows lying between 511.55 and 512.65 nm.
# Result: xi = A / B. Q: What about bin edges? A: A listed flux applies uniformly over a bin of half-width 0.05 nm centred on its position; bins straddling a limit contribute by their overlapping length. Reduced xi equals 0.87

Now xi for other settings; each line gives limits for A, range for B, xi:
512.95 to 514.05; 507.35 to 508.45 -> 0.98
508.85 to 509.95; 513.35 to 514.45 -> 1.02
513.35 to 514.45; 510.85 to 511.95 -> 1.10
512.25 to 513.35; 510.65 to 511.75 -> 1.08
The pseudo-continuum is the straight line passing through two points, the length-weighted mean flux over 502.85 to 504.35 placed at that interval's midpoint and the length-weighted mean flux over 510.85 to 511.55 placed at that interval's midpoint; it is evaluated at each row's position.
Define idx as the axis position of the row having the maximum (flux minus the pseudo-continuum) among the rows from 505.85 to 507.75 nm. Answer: 506.80 nm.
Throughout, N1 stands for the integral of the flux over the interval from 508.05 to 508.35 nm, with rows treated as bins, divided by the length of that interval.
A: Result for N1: 82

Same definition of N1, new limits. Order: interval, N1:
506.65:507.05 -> 87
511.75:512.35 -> 73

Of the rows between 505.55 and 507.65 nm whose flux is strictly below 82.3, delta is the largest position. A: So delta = 507.60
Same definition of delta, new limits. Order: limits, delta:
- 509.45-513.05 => 513.00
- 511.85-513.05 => 513.00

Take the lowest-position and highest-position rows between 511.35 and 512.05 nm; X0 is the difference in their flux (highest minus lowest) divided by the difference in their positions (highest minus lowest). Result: 5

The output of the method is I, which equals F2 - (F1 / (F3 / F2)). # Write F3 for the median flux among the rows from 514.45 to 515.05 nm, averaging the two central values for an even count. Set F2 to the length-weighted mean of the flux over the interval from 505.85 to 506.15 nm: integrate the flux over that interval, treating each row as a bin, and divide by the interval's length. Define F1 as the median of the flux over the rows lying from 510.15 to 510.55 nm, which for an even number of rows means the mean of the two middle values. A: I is 1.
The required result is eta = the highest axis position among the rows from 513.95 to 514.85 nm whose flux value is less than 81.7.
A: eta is 514.60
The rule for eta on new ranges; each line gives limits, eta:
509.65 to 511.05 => 511.00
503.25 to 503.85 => 503.50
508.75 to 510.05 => 510.00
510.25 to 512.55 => 512.50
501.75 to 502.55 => 502.50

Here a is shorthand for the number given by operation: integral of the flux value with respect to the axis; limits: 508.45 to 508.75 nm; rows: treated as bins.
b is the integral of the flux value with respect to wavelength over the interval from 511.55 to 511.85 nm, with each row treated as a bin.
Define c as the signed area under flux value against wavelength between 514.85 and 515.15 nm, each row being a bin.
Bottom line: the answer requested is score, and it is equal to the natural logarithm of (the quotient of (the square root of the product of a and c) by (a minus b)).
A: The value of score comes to 1.9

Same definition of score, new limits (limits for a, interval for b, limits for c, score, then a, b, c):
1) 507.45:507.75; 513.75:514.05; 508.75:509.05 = 3.3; 24.6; 23.7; 24.2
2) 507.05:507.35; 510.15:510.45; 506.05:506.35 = 3.3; 25.4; 24.4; 25.7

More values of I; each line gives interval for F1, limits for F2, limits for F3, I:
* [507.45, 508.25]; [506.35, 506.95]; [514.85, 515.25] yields 4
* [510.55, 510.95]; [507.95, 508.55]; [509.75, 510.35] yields 7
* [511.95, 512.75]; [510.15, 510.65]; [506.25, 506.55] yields 9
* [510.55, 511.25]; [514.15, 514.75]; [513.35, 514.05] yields 6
